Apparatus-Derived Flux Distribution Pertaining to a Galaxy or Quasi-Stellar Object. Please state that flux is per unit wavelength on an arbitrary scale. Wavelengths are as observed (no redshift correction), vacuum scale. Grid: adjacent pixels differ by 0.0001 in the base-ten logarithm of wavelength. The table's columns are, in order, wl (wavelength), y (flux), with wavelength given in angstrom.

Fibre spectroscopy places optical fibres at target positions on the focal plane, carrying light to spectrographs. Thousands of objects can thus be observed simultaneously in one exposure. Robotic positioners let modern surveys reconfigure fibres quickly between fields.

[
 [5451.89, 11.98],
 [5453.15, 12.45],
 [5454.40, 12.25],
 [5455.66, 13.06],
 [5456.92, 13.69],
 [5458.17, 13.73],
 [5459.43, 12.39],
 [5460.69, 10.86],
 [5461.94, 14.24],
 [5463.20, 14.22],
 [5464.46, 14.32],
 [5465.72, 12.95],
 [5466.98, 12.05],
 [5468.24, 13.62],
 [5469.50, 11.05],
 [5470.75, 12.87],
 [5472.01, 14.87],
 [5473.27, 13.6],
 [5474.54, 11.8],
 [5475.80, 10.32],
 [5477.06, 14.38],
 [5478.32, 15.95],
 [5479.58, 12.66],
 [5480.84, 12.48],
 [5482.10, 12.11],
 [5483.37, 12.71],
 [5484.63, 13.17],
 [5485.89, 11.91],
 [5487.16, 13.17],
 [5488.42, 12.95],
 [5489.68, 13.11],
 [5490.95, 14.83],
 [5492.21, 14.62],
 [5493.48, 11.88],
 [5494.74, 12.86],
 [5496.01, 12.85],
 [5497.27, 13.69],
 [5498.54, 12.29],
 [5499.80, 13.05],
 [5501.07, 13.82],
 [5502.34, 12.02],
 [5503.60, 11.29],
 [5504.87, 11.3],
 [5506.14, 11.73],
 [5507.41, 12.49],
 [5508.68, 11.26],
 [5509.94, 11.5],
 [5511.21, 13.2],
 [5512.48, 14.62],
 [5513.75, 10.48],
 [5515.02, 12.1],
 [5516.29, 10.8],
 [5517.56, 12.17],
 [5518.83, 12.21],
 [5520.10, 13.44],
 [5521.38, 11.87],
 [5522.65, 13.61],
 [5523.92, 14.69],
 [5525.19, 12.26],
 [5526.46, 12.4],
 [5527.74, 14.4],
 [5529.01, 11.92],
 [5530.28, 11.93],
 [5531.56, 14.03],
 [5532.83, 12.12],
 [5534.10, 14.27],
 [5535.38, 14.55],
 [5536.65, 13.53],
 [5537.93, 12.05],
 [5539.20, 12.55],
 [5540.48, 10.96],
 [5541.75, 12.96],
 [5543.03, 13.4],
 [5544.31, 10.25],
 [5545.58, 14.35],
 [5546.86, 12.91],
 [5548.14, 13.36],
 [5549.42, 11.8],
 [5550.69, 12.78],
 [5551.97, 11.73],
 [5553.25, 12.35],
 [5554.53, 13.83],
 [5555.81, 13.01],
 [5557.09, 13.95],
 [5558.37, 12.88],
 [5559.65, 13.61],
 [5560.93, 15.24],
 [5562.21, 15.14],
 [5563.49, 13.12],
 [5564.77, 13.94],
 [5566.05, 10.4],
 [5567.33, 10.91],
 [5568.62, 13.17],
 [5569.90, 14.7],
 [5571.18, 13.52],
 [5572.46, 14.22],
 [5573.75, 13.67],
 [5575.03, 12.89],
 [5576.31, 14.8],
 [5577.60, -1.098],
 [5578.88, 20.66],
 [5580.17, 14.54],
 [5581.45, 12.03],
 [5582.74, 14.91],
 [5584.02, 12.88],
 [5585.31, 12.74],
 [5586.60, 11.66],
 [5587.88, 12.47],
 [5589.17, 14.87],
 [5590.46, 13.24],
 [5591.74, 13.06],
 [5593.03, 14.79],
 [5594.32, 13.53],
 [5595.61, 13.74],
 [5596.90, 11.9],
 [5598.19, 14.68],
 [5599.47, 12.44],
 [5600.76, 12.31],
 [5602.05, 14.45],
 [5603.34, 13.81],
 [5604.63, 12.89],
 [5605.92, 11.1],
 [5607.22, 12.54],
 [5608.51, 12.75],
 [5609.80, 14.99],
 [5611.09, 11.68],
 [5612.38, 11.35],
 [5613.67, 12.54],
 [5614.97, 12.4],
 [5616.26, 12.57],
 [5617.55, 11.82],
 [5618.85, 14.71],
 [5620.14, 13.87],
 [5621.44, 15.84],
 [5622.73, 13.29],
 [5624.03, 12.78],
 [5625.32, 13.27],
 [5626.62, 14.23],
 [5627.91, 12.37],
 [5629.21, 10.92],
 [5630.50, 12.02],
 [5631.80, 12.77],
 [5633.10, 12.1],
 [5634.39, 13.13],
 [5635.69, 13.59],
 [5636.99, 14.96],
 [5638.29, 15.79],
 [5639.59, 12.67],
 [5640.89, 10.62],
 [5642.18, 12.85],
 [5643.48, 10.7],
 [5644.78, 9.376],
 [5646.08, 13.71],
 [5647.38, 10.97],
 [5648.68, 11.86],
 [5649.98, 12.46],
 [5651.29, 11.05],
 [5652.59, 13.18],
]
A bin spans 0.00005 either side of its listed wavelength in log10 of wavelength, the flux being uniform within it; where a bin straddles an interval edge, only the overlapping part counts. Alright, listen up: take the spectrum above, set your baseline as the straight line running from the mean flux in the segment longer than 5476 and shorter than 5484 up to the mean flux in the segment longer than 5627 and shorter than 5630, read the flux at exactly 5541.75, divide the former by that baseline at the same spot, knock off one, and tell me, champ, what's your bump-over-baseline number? 0.02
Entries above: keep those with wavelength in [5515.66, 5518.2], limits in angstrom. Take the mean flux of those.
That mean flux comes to 11.5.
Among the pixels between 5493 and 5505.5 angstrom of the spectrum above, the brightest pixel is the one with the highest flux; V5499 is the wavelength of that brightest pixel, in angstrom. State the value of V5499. 5501.07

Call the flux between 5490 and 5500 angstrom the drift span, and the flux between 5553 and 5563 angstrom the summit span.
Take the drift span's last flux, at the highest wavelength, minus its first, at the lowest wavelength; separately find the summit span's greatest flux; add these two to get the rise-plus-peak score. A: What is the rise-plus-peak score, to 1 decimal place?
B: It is 13.5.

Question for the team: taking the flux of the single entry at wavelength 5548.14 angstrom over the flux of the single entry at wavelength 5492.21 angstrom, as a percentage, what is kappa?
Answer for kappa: 91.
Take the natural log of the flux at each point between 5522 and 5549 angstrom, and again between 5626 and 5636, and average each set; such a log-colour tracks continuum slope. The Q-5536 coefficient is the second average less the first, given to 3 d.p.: -0.025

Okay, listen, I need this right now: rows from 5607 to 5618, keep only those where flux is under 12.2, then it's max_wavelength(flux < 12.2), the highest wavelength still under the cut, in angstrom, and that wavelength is 5617.55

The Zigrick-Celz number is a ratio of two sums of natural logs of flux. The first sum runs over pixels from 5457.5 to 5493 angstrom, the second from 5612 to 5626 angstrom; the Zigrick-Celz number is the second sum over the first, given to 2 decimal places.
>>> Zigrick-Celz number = 0.39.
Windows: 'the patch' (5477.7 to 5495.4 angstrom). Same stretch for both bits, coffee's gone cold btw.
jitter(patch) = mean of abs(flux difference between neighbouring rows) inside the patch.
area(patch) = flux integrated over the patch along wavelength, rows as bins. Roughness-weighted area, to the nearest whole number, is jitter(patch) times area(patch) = 241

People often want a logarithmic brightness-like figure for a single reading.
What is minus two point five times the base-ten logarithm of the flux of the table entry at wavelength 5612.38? -2.64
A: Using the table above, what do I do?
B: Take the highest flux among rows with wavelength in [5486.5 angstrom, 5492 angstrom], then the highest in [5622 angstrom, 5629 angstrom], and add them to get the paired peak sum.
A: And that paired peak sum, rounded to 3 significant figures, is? 29.1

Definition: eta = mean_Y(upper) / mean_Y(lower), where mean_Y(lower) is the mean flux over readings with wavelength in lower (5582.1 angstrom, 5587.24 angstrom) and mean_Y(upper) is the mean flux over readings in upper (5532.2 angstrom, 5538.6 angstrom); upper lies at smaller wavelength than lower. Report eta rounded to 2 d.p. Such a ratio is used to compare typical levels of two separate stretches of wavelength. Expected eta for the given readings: 1.02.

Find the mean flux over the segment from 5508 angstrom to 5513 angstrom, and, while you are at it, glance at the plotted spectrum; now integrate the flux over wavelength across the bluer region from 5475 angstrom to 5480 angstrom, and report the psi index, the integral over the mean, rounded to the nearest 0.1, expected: 5.3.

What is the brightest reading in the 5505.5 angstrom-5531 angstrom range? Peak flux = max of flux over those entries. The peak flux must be 14.69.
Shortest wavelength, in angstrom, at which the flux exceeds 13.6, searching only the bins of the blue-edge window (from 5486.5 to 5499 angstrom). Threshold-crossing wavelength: 5490.95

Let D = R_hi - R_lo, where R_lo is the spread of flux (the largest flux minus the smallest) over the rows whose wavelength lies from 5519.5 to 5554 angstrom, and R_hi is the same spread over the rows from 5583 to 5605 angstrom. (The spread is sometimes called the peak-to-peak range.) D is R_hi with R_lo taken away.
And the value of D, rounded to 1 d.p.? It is -1.2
